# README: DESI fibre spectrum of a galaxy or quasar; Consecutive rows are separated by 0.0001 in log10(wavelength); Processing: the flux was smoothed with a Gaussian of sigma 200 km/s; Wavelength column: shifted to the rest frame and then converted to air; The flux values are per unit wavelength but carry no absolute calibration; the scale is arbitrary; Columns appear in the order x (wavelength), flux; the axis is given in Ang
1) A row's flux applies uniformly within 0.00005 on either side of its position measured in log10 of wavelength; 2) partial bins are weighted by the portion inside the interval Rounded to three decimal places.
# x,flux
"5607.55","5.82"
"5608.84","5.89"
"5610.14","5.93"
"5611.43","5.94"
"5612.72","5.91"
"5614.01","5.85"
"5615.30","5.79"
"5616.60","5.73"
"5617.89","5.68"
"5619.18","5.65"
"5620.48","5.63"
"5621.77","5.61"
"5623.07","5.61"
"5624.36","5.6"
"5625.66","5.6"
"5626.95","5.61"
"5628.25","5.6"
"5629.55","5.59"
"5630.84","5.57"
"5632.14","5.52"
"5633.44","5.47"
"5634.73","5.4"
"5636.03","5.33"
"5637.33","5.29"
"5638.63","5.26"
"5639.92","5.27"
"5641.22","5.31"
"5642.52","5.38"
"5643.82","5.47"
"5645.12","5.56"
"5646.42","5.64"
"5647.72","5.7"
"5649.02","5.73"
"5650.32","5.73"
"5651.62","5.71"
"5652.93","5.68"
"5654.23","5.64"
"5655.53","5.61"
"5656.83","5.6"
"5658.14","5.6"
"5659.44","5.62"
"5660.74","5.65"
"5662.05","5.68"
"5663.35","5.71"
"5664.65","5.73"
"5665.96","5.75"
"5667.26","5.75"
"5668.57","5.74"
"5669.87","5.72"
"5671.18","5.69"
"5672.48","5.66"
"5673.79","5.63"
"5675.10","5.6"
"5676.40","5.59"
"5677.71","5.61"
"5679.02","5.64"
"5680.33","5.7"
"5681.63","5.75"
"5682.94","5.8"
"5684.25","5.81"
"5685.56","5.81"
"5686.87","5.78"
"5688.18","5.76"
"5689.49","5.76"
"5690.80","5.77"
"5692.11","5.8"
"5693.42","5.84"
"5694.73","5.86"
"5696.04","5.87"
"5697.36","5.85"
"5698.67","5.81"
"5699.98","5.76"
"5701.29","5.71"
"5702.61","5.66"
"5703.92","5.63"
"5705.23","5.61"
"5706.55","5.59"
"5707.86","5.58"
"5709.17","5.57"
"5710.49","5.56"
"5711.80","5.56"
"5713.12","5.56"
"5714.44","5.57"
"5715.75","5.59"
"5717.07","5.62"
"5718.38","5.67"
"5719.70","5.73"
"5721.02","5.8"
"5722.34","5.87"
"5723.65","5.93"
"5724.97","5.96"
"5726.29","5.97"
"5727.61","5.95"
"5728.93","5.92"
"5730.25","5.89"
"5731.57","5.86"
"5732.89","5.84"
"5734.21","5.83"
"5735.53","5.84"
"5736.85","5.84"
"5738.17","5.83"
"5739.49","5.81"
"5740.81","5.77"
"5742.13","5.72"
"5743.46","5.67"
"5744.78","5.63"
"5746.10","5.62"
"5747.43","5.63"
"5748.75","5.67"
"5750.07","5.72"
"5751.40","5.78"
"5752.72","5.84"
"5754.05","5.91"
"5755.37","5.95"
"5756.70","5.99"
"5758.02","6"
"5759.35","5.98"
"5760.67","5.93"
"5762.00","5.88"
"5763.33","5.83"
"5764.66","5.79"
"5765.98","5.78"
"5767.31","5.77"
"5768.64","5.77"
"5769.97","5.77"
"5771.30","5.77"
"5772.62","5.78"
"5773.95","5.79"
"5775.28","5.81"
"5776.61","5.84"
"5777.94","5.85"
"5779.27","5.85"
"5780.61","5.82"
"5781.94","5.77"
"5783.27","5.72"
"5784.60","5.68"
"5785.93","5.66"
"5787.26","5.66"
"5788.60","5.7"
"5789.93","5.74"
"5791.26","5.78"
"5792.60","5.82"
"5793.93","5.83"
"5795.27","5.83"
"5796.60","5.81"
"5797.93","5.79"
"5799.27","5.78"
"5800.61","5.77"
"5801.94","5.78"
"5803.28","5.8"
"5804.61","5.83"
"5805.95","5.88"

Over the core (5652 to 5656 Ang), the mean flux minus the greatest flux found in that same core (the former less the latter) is -0.037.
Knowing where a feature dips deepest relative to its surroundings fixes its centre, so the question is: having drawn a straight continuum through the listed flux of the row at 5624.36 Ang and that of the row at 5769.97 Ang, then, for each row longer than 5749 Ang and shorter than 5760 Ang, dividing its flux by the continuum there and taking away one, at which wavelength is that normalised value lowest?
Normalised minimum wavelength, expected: 5750.07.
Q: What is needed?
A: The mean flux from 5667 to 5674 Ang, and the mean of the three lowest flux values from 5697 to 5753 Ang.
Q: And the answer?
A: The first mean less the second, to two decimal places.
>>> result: 0.14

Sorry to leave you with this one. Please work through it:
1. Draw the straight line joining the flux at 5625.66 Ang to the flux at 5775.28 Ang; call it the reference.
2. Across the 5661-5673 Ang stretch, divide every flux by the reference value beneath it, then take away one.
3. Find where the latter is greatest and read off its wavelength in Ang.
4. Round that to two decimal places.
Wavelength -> 5665.96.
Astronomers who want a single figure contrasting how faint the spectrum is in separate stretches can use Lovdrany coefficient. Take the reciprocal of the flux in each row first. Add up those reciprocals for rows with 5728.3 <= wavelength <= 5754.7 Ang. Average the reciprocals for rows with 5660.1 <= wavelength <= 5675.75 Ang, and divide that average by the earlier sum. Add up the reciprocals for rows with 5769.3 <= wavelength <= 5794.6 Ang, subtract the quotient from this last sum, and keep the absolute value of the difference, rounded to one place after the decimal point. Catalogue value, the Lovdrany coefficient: 3.2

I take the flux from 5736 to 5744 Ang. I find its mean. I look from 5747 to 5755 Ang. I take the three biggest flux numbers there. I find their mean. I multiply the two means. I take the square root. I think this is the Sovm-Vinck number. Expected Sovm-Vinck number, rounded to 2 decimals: 5.81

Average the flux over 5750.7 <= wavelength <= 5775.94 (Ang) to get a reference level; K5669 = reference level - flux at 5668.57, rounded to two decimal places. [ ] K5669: 0.11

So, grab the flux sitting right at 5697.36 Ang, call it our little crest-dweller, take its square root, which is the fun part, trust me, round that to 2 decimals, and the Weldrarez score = 2.42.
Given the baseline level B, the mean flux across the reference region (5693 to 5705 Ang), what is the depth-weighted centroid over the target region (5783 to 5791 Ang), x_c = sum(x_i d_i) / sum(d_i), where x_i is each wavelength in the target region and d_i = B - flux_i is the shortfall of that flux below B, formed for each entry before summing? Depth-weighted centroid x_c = 5786.4 Ang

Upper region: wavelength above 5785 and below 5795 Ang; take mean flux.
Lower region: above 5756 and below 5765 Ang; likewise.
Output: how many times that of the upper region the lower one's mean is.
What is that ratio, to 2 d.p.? 1.03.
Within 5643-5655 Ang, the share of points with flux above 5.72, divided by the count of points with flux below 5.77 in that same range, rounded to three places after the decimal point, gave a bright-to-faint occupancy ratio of 0.025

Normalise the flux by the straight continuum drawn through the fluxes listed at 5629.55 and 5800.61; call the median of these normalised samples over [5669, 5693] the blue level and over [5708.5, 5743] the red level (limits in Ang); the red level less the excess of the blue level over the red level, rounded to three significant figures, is 1.02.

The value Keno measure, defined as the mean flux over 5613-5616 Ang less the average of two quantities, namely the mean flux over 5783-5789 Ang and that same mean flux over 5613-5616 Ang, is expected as 0.07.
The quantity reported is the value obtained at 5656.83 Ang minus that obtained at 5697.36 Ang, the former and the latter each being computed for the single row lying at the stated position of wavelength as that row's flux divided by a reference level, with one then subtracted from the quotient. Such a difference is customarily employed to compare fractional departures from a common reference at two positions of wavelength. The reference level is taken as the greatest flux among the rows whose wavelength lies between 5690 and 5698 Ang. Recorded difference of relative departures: -0.043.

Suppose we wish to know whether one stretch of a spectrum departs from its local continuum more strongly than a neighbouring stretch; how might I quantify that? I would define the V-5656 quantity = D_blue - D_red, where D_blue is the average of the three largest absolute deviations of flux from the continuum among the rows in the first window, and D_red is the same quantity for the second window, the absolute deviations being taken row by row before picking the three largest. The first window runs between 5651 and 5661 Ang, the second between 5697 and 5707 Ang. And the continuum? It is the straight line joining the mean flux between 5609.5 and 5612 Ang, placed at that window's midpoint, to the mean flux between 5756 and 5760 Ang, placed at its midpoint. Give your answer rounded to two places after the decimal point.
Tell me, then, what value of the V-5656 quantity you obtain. -0.01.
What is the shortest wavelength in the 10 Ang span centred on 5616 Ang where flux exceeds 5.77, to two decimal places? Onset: 5611.43 Ang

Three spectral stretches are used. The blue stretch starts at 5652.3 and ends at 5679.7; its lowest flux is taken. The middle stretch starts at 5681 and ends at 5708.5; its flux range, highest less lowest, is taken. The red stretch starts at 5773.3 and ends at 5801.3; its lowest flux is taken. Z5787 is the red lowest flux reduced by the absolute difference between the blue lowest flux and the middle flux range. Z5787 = 0.36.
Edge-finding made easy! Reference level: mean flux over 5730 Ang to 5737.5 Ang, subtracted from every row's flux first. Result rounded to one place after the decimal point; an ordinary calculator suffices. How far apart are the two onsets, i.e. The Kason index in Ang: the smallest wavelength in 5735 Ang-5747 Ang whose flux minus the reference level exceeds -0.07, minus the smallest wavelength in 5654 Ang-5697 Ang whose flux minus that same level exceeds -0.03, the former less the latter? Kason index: 42.1 Ang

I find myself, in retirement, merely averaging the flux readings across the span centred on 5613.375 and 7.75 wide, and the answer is 5.86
